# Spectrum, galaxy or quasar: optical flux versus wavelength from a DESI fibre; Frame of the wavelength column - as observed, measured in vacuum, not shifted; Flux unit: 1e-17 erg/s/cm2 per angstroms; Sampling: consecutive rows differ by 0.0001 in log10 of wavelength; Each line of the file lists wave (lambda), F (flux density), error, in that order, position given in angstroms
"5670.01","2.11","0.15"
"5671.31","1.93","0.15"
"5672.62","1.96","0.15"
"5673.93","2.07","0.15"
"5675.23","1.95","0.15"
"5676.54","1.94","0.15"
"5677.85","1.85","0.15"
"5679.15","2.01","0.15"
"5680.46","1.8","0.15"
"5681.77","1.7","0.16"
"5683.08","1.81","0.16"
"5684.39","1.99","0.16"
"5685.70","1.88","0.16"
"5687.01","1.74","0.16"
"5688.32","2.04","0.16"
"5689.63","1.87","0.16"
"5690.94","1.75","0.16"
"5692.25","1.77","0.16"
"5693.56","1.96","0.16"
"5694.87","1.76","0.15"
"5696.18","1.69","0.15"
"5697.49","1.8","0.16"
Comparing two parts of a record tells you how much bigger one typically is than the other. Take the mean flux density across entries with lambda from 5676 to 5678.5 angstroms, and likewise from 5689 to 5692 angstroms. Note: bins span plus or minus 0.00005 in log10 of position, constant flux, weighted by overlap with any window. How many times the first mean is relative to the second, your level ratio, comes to 1.05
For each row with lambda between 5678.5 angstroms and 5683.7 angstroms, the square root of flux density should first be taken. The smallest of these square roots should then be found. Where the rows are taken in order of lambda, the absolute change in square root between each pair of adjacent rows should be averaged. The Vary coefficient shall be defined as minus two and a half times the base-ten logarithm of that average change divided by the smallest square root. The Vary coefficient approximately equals 3.50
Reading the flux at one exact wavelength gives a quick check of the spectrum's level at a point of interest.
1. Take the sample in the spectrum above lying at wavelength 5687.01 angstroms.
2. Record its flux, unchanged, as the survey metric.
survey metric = 1.74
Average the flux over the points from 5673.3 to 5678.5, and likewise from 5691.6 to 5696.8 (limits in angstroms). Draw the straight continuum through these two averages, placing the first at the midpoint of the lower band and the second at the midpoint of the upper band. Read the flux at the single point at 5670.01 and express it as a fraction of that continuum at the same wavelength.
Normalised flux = 1.05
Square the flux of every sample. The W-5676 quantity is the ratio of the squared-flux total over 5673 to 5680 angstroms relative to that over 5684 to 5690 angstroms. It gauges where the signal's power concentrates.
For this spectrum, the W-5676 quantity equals 1.06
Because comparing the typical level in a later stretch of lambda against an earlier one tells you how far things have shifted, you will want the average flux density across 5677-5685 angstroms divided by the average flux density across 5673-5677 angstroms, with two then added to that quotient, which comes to 2.94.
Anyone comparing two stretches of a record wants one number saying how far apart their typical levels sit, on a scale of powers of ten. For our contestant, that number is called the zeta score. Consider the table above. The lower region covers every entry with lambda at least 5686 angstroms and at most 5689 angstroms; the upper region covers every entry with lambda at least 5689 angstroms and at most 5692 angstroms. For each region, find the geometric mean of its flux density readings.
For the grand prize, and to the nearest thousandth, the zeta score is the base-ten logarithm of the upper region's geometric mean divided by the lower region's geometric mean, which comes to -0.018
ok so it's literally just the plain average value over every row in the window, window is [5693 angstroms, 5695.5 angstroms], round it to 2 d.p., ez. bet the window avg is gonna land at 1.86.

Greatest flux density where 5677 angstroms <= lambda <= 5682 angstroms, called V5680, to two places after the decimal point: 2.01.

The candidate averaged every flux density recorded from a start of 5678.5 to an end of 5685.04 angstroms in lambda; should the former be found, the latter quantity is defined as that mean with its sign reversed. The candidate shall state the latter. -1.86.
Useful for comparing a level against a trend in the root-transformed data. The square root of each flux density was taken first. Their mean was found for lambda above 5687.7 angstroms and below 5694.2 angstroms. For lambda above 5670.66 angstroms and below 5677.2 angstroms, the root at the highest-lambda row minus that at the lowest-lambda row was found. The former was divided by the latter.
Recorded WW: 381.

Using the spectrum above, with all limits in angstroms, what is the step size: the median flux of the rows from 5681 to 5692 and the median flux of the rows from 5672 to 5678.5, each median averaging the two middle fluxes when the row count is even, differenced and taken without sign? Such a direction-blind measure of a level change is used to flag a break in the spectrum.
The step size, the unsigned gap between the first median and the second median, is 0.11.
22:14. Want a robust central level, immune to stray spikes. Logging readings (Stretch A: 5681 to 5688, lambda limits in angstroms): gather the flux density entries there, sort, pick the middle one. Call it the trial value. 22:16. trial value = 1.81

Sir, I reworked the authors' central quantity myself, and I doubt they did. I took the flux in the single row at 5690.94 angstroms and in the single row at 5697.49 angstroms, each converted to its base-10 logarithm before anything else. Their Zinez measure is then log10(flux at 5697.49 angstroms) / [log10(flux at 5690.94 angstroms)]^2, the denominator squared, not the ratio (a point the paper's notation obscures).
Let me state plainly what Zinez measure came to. 4.3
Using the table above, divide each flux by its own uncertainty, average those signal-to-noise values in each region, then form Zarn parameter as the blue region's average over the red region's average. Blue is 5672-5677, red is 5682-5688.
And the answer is 1.14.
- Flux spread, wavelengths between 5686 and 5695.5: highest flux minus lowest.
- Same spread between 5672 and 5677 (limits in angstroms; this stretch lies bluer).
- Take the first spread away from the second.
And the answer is -0.17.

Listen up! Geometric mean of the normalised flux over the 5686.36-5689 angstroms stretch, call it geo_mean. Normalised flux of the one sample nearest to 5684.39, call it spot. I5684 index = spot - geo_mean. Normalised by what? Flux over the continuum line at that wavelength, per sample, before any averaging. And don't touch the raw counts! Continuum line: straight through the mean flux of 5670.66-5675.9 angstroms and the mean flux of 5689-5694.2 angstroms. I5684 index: 0.04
